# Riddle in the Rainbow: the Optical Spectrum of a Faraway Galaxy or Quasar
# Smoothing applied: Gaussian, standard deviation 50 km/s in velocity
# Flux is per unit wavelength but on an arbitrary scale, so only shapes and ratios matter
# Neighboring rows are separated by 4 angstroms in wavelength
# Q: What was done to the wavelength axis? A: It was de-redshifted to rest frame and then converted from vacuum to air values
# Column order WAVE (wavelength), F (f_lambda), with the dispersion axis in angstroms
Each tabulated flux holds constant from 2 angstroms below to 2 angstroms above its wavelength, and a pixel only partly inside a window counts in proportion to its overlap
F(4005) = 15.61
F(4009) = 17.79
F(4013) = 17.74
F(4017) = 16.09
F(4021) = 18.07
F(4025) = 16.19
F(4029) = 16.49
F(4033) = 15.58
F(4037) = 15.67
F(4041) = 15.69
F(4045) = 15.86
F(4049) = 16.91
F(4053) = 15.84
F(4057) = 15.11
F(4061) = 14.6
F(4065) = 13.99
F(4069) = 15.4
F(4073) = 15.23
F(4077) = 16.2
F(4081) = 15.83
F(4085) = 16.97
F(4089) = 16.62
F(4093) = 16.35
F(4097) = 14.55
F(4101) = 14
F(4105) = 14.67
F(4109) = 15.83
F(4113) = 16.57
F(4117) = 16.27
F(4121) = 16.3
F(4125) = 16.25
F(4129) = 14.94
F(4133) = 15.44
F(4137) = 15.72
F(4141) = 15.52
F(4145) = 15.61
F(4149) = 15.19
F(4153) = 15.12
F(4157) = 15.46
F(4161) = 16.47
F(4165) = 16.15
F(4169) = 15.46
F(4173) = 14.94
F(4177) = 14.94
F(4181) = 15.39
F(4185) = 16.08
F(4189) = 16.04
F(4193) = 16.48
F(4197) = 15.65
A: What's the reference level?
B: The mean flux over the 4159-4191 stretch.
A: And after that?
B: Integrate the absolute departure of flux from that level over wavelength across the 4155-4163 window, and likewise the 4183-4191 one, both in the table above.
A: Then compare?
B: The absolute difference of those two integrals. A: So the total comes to 1.0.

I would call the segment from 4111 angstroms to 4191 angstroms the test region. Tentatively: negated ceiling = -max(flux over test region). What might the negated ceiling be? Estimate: -16.6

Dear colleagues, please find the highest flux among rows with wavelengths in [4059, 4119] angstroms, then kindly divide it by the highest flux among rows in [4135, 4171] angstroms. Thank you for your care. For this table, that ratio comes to 1.03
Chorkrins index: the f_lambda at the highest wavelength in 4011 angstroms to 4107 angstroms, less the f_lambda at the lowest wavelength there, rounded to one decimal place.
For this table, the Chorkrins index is -3.1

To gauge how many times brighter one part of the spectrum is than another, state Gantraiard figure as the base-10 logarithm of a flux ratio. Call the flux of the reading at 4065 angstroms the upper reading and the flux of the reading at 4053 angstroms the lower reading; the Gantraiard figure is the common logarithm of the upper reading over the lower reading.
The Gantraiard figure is -0.054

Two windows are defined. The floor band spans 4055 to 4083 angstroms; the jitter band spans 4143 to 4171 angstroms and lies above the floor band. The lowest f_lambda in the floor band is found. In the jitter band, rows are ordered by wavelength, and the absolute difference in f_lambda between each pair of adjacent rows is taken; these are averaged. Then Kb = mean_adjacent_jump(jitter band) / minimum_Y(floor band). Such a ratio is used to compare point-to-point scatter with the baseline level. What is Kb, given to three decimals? 0.034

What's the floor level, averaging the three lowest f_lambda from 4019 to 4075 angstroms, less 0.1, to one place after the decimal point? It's 14.5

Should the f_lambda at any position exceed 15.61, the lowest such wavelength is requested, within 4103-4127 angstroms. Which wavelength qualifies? 4109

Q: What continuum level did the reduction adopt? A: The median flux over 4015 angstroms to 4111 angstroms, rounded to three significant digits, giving 15.8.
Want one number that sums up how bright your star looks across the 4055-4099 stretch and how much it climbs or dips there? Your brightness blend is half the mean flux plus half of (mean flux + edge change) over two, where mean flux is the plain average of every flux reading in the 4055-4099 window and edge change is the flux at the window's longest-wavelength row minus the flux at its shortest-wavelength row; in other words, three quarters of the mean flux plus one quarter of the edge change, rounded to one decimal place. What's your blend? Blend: 11.5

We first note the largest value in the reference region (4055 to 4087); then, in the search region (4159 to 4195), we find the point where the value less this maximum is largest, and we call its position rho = 4193 angstroms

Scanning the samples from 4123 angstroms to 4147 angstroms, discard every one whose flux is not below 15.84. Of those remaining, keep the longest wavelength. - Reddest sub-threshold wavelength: 4145 angstroms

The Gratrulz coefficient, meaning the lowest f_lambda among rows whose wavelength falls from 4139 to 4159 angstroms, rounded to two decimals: 15.12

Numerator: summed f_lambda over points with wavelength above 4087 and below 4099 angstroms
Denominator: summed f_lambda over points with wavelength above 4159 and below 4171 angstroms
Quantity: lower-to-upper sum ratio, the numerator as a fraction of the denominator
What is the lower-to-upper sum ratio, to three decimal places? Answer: 0.988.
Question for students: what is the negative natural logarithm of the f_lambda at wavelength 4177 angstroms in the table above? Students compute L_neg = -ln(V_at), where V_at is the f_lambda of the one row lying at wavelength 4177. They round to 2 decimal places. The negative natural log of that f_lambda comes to -2.70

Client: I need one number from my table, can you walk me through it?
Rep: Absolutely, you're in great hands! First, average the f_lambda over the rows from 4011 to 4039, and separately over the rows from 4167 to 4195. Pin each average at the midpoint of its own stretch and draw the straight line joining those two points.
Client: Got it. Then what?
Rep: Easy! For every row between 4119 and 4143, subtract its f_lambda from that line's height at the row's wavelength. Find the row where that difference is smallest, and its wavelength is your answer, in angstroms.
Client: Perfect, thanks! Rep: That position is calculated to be 4121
